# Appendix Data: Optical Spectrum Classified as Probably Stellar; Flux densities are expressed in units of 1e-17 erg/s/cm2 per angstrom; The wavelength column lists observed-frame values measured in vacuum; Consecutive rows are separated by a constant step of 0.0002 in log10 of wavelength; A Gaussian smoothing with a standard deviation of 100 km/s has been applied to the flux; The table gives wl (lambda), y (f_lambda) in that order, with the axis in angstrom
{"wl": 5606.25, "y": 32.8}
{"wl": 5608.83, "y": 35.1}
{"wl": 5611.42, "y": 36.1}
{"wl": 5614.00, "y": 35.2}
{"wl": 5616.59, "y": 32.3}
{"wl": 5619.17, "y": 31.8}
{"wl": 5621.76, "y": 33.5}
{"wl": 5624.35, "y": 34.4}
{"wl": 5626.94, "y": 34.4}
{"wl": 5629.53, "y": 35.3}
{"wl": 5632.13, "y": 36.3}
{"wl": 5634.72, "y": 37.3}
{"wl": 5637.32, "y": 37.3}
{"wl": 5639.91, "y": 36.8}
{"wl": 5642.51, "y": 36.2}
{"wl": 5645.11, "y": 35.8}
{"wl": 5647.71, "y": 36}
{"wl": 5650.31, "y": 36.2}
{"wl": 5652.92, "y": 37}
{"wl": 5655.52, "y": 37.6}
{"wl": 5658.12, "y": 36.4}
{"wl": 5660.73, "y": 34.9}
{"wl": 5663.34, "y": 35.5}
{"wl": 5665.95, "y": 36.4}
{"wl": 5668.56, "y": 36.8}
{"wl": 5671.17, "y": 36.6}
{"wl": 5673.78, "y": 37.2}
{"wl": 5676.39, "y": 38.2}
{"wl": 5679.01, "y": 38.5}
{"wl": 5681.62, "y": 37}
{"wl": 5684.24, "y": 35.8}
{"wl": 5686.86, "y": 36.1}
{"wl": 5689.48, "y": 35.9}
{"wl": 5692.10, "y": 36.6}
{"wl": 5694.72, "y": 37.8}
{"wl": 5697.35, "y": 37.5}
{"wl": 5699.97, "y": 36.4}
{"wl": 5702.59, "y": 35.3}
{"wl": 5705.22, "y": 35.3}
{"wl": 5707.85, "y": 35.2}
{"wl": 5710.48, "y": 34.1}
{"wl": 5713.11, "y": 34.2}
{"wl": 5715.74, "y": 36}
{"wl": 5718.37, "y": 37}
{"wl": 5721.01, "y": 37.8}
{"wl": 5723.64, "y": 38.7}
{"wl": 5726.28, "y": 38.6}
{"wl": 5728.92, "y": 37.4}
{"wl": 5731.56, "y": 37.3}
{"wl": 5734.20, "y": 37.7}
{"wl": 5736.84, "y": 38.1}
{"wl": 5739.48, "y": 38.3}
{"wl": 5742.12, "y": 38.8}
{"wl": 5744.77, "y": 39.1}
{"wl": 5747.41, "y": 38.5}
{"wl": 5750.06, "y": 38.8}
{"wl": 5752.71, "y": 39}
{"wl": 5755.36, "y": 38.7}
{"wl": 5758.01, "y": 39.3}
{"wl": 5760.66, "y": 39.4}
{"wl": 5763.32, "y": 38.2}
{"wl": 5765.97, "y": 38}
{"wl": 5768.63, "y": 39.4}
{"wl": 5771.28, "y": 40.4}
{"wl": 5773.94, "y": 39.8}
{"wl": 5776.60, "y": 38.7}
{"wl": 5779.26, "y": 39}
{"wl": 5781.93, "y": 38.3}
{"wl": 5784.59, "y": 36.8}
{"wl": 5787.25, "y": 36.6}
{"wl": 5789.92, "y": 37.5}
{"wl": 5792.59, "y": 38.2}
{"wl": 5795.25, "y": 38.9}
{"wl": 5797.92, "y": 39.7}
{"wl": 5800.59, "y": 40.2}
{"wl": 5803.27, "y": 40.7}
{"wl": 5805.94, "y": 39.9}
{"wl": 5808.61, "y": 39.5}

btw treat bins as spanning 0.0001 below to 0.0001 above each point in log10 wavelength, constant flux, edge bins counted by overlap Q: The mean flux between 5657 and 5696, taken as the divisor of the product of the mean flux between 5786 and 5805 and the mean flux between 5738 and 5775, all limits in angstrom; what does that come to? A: 41.3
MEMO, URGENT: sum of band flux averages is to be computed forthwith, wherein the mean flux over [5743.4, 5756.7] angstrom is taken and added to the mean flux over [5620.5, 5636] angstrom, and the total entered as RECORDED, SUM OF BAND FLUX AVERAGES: 74.0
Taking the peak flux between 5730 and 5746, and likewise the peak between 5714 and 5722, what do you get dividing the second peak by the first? 0.97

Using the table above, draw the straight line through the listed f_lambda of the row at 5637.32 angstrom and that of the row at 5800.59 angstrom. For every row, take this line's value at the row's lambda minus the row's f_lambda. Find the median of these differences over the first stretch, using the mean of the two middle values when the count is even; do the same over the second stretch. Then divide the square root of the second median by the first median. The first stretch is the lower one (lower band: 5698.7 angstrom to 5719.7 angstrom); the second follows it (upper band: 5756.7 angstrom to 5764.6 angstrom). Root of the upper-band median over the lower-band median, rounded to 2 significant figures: 0.12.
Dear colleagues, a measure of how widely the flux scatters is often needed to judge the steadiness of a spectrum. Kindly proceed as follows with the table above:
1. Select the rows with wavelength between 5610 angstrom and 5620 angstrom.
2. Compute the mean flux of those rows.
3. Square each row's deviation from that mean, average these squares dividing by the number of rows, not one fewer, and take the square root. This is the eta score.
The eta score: 1.8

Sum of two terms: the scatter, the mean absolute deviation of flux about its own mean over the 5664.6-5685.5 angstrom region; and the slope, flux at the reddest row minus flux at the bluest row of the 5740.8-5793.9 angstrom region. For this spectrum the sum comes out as 0.1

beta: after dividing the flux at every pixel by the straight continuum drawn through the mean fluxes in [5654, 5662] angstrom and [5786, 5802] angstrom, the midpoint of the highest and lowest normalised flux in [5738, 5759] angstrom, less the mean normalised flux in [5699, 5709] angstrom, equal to 0.07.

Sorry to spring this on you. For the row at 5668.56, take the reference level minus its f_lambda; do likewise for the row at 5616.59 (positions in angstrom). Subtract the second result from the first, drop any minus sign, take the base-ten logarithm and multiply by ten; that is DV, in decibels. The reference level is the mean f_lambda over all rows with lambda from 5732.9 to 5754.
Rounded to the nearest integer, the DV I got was 7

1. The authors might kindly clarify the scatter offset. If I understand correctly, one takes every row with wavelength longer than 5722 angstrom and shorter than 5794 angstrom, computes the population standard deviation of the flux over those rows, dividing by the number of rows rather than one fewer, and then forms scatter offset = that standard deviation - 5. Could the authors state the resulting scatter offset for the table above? -4.14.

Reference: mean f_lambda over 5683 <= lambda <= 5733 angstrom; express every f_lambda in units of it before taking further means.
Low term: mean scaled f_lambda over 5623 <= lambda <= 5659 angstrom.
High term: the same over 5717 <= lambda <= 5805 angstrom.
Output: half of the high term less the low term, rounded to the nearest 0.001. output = 0.032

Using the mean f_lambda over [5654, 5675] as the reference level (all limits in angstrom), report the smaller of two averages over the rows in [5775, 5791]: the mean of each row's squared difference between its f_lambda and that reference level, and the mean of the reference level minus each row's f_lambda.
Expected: -1.4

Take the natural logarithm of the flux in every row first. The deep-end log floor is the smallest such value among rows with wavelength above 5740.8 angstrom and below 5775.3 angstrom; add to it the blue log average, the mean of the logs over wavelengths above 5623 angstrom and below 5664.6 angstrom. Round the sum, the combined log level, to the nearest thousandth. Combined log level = 7.223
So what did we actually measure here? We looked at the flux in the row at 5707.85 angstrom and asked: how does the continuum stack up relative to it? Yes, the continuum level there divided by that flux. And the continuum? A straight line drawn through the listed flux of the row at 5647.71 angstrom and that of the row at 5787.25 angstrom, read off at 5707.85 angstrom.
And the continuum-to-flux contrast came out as 1.030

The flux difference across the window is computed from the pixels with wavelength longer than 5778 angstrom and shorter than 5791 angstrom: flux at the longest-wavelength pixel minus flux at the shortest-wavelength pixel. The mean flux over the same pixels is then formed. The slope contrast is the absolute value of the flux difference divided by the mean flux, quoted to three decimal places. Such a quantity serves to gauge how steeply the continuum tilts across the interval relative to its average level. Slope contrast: 0.040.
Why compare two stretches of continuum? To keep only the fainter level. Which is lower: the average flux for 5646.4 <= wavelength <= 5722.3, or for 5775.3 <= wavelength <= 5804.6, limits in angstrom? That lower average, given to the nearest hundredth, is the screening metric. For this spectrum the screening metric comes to 36.39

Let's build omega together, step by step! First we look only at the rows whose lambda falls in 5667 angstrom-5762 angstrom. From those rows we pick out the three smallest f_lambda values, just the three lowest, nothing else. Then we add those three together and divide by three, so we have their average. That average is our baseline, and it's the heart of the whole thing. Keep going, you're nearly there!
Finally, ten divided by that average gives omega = 0.290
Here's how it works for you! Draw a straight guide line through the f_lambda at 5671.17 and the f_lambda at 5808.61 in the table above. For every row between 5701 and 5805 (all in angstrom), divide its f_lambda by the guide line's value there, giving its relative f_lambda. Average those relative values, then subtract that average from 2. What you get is 1.01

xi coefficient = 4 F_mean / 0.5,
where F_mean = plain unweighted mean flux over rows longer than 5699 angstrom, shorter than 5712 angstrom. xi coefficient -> 282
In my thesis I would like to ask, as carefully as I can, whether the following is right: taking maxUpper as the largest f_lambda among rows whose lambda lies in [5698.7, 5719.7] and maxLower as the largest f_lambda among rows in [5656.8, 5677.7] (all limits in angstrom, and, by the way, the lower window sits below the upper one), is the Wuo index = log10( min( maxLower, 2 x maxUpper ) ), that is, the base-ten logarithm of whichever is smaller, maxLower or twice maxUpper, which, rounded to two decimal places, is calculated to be 1.58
